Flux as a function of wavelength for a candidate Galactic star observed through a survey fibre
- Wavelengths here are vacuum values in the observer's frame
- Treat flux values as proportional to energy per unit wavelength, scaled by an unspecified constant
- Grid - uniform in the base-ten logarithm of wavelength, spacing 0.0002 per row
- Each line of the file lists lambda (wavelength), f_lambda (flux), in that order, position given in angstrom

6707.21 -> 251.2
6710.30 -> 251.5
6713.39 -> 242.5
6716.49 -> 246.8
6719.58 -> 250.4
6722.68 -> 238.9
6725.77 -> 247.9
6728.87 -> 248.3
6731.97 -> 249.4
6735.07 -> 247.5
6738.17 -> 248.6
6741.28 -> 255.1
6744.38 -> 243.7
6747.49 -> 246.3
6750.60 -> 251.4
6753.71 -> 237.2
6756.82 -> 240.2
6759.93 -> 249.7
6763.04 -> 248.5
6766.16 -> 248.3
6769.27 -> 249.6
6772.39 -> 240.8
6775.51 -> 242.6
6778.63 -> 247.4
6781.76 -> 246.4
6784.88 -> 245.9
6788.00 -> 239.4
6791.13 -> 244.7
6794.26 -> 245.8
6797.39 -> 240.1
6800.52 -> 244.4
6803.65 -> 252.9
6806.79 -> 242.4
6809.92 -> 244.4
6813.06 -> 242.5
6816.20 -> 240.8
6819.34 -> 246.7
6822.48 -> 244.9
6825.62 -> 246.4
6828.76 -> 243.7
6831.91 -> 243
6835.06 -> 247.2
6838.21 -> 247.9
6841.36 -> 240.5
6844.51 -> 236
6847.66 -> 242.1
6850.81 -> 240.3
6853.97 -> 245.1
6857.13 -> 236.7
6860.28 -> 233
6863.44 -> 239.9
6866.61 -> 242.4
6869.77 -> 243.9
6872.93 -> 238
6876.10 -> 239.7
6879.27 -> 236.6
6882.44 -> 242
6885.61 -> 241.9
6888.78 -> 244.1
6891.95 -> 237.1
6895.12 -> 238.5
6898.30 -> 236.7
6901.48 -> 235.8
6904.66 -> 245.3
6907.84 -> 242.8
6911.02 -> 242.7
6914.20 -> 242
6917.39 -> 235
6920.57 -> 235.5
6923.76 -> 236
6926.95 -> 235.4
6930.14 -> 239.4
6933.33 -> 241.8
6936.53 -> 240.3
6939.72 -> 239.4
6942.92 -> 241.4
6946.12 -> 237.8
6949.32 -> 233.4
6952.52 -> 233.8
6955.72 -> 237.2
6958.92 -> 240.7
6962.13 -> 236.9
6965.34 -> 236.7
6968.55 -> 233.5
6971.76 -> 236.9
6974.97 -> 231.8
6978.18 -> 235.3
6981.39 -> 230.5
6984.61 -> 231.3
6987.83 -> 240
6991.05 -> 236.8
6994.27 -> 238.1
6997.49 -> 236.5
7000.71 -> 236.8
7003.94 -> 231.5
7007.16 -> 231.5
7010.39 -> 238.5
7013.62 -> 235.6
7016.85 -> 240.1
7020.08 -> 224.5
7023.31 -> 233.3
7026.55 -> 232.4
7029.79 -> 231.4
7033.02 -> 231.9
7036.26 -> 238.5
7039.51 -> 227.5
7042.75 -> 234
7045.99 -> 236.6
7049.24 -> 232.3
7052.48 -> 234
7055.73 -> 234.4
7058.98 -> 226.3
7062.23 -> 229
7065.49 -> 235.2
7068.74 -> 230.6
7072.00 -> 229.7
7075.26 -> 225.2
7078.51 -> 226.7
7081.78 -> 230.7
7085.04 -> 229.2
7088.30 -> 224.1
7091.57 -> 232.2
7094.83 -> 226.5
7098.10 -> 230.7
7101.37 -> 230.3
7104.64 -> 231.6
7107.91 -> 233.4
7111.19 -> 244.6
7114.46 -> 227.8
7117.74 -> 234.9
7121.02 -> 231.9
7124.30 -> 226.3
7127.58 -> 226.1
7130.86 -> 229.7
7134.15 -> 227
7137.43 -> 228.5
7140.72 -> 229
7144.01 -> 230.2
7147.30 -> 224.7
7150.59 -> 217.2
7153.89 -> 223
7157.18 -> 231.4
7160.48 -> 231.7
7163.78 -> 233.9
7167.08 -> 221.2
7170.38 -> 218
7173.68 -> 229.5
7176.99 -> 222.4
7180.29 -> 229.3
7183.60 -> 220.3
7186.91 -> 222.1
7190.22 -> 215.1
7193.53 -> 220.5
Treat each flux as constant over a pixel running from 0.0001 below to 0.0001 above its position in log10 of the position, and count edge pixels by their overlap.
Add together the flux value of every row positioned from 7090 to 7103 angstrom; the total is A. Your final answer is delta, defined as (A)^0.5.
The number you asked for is 30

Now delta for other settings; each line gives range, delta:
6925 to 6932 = 22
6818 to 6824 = 22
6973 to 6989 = 34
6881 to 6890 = 27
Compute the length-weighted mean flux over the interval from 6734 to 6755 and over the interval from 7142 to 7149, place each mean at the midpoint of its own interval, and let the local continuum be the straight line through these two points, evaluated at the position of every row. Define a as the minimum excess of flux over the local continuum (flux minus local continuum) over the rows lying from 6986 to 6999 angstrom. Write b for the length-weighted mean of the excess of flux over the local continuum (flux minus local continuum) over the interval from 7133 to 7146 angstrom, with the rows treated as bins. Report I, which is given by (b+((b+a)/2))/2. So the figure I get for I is 1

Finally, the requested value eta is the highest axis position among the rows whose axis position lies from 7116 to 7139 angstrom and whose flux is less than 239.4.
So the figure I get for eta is 7137.43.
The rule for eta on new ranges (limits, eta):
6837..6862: 6860.28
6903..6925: 6923.76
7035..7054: 7052.48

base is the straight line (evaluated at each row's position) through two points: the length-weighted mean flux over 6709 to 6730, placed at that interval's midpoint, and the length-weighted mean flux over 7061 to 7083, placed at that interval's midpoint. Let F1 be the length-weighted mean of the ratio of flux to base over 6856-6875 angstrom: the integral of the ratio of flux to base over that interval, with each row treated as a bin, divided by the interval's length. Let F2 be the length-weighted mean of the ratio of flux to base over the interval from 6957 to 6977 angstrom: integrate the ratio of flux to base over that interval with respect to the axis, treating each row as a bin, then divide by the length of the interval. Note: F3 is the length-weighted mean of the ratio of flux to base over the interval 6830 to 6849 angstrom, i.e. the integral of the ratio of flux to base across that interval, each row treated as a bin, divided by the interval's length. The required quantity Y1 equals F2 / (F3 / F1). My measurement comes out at 1.00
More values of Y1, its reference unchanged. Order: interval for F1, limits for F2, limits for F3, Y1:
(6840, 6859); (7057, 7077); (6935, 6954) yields 0.99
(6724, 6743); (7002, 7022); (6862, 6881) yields 1.02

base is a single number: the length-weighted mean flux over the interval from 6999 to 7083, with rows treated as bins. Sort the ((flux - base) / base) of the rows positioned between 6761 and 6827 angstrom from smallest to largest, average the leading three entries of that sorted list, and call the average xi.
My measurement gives 0.034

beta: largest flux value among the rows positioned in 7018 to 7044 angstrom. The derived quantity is 238.5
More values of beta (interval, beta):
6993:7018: 240.1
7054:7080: 235.2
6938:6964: 241.4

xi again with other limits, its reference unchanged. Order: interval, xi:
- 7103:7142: -0.025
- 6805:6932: 0.010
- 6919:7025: -0.015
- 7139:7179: -0.058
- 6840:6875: 0.013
